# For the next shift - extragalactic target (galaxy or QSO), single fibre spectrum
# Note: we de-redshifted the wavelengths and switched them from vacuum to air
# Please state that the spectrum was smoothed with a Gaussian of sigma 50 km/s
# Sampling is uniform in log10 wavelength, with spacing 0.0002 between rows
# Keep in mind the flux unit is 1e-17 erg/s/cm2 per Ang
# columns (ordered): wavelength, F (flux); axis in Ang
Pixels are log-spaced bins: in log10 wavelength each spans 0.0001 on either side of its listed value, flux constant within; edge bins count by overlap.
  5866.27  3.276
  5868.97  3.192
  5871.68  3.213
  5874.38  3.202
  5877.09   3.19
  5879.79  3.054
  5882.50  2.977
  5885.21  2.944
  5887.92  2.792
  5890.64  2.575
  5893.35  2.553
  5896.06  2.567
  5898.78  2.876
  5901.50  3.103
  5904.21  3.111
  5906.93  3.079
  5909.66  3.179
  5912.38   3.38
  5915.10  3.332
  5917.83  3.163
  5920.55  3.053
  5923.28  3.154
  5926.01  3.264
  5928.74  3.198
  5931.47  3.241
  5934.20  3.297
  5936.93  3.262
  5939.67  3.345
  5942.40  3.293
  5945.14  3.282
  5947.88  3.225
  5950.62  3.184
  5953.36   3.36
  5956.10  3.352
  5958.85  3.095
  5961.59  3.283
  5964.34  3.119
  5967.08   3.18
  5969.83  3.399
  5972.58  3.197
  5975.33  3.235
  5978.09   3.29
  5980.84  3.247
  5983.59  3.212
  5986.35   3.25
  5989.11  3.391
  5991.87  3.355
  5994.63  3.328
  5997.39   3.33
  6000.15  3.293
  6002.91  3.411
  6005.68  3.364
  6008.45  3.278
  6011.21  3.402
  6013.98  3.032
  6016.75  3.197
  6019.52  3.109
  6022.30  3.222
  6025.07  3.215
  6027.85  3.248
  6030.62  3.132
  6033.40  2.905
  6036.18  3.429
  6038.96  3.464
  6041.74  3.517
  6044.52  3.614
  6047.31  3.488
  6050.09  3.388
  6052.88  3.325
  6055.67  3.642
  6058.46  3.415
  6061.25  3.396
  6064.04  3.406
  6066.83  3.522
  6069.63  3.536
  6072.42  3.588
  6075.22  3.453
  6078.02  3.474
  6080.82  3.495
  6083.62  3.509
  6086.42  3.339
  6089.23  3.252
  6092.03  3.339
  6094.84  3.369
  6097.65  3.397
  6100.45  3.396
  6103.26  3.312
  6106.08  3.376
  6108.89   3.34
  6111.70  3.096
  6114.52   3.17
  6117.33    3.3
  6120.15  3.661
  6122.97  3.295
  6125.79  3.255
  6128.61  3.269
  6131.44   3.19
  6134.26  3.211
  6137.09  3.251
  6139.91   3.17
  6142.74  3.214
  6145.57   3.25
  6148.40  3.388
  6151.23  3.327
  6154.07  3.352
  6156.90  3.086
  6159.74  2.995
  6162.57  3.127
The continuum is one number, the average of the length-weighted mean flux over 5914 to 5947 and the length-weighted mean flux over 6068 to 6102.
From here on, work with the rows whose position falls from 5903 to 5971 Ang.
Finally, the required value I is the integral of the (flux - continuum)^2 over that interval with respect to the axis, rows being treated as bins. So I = 1.34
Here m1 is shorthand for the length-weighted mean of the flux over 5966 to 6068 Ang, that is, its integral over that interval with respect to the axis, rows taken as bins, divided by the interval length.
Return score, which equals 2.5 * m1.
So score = 8.3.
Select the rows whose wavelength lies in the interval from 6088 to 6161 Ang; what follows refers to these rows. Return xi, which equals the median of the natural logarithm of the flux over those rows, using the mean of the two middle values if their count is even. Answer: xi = 1.19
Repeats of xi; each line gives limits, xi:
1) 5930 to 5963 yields 1.19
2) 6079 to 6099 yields 1.21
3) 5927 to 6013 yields 1.19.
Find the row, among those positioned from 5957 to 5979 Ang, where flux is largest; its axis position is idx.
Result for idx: 5969.83 Ang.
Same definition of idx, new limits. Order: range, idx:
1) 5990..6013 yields 6002.91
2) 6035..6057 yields 6055.67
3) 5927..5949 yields 5939.67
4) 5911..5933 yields 5912.38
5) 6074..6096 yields 6083.62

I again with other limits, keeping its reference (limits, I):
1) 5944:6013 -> 0.73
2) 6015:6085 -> 2.36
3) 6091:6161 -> 1.36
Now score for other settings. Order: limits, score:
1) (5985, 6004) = 8.3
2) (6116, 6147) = 8.2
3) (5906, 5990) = 8.1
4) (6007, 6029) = 8.0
